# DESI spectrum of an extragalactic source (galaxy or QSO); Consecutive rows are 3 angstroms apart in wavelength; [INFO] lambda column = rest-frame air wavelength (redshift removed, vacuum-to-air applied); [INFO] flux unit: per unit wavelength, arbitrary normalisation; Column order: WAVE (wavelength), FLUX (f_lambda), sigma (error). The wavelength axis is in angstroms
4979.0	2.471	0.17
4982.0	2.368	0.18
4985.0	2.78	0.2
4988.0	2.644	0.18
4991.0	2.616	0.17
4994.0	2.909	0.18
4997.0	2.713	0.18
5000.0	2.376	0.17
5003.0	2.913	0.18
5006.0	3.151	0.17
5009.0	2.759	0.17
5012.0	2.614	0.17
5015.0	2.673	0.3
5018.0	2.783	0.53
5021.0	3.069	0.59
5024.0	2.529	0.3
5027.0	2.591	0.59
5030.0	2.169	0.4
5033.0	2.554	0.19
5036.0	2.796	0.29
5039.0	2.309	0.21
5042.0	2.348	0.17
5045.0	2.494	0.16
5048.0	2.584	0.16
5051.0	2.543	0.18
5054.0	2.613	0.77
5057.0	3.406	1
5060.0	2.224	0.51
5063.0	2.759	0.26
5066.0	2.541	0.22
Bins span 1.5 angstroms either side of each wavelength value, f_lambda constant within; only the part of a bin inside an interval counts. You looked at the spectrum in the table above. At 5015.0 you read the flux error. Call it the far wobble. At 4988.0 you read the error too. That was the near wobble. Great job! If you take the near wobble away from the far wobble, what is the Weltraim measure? 0.12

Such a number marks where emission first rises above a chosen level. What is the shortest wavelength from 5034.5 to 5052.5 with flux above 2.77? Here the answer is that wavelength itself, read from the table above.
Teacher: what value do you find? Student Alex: 5036.0 angstroms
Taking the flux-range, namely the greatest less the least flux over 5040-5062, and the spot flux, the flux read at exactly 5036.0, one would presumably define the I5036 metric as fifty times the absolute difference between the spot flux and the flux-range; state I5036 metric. 81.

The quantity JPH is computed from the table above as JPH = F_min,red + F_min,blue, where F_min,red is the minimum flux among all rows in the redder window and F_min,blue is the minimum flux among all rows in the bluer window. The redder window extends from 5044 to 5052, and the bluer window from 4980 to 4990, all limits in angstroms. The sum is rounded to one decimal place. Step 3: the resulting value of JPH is 4.9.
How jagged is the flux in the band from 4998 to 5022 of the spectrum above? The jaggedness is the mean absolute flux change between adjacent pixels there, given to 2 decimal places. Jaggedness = 0.25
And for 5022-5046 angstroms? 0.25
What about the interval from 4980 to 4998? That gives 0.21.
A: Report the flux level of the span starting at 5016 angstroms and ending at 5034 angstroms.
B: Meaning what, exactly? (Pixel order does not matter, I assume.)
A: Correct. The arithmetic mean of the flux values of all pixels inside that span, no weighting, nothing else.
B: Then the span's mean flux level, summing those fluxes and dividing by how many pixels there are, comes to 2.62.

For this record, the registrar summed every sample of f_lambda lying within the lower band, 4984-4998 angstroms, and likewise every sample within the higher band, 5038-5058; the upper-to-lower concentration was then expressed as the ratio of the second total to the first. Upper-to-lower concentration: 1.34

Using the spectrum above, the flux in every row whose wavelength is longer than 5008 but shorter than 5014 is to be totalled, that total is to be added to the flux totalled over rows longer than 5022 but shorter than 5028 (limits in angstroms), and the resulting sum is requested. 10.5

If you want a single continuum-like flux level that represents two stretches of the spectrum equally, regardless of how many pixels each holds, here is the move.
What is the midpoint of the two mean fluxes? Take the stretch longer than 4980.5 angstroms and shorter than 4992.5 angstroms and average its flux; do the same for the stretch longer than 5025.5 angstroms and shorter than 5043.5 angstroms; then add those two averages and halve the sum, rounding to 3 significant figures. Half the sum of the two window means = 2.53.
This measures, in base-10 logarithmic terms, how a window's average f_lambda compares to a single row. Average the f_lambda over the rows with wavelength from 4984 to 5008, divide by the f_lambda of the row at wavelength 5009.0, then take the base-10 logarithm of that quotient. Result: 0.001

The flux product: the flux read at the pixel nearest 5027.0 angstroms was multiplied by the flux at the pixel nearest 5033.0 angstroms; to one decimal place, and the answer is 6.6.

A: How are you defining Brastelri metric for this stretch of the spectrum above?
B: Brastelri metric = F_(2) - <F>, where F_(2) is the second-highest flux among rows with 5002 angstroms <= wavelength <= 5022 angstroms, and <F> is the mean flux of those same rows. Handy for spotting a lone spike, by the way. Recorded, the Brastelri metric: 0.22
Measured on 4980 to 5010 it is 0.19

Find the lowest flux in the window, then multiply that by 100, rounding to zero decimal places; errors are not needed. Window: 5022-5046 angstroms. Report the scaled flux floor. 217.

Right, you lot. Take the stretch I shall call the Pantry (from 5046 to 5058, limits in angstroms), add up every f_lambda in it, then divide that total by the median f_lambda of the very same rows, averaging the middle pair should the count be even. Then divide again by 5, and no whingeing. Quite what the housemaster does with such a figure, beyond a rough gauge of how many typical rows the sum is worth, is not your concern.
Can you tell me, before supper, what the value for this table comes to 0.858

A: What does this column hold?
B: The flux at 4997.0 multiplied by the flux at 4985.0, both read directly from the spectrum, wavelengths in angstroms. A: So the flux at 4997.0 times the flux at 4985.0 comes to 7.5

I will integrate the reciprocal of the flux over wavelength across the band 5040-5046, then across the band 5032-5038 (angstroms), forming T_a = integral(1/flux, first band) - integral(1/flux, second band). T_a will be 0.23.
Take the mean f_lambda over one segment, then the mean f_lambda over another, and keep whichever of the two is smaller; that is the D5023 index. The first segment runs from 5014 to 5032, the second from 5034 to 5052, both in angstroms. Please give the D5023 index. 2.51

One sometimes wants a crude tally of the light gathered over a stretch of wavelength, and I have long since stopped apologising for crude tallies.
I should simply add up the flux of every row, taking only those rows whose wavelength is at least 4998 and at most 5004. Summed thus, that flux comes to 5.29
